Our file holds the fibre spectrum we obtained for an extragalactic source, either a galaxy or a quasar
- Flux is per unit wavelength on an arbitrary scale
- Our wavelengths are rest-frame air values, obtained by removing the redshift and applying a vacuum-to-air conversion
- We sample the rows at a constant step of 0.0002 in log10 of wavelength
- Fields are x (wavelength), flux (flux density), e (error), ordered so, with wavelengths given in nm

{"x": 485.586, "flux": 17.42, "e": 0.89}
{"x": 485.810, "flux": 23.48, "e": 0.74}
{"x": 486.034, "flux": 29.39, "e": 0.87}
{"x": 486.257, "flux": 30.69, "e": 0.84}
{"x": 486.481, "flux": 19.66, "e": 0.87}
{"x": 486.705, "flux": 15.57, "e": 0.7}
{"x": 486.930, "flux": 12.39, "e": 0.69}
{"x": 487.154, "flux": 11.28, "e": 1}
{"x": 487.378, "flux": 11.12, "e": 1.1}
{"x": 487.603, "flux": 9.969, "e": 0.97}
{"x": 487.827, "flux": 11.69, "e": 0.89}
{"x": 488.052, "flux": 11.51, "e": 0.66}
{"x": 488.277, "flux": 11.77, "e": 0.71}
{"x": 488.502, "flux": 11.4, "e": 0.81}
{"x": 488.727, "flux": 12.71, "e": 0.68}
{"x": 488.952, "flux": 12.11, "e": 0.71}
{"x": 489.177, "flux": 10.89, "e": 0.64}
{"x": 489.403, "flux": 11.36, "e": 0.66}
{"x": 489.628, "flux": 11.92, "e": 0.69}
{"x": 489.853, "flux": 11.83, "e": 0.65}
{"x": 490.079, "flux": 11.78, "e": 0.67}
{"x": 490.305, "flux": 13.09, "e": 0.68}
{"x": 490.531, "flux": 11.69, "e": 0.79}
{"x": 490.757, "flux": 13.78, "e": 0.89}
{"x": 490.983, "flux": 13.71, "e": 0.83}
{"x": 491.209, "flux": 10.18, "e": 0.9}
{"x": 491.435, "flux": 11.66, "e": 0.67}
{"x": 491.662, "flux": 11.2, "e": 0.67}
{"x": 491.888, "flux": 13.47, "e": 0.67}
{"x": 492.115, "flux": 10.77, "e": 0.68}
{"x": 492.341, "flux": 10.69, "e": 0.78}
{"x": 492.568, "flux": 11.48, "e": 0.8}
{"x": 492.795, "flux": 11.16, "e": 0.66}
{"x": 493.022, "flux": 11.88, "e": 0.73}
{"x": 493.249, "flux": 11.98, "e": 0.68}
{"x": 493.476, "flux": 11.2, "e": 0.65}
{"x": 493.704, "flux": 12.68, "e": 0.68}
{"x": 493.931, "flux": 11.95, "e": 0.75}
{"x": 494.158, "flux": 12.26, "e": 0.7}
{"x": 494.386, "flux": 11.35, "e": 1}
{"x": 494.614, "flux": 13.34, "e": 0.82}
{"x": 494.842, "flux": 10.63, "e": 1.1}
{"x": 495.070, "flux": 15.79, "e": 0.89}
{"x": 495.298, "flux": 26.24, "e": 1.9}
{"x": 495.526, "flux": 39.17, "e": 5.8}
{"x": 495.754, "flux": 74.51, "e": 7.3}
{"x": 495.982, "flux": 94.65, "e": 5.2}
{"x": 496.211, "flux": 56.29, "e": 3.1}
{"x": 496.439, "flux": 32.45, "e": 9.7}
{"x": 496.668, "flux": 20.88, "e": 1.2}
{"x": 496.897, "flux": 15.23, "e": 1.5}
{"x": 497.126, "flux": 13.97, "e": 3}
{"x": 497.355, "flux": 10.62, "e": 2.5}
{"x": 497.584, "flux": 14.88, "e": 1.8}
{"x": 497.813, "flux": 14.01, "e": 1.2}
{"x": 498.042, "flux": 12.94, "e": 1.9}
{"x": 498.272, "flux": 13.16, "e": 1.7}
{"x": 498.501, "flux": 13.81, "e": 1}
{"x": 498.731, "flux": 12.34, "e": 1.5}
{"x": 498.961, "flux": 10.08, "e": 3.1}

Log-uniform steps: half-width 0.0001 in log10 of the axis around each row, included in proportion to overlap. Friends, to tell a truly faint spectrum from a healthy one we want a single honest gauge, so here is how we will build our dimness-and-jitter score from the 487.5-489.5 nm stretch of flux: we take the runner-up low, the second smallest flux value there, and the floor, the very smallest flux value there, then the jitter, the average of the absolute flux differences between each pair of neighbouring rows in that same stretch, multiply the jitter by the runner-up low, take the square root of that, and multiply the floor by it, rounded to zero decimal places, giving 29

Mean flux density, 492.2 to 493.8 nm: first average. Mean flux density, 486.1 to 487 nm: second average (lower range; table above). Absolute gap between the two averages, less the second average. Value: -12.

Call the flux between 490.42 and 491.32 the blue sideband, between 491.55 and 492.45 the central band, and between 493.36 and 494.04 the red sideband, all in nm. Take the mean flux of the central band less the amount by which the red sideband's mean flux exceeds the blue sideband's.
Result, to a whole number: 12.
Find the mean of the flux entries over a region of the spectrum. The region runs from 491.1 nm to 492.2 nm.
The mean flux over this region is 11.5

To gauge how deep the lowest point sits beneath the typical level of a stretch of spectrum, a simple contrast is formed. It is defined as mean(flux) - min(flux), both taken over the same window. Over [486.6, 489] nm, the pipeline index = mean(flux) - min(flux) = 2.0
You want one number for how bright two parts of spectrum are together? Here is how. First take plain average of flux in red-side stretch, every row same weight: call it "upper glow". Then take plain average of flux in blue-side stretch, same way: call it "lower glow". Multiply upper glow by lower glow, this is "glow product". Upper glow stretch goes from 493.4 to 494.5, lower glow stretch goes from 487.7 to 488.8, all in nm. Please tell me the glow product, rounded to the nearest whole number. 140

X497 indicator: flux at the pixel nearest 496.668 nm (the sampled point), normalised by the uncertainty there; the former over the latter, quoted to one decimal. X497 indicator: 17.4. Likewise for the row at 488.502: 14.1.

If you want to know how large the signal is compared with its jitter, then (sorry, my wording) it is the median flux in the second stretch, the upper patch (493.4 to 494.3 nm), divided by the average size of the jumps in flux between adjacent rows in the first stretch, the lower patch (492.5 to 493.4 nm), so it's 32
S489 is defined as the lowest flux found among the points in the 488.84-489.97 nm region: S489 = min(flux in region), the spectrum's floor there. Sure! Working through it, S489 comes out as 10.89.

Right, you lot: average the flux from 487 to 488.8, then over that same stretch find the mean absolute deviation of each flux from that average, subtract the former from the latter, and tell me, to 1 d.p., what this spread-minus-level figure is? -10.9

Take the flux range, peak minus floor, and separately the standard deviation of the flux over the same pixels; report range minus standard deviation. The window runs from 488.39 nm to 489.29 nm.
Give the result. 1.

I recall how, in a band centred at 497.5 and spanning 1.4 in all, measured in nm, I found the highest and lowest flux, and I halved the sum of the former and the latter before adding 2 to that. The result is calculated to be 14.9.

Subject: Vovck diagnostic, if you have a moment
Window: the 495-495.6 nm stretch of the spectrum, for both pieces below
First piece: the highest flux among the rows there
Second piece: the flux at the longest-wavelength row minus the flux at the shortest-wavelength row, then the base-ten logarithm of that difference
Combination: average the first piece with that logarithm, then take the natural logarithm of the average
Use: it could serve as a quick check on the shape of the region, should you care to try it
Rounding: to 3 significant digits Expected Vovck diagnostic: 3.01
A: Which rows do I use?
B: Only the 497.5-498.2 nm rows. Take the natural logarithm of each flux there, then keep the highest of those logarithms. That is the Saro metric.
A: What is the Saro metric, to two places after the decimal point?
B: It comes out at 2.70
